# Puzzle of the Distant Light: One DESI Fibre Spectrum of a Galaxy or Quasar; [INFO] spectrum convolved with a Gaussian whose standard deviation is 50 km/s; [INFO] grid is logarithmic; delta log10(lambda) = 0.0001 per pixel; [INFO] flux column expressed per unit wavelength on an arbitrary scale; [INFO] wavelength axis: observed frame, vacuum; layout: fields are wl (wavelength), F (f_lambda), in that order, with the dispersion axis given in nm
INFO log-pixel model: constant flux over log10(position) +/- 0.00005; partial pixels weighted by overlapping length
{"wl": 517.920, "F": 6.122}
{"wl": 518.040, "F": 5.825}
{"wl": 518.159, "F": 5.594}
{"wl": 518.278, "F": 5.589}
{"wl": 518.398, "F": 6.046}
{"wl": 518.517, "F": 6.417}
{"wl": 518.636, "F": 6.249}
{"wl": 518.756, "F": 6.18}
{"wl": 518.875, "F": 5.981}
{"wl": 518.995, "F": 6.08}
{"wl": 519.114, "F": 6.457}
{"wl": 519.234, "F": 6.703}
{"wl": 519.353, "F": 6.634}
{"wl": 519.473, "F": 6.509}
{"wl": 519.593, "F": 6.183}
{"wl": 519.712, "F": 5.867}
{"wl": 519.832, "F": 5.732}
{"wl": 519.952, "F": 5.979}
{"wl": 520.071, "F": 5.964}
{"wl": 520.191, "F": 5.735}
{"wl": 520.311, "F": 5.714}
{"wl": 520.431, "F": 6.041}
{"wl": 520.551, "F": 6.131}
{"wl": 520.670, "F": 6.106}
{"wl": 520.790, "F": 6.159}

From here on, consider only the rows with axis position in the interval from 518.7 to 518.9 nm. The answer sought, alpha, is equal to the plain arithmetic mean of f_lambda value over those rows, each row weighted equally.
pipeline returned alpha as 6.1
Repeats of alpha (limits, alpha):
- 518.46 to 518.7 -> 6.3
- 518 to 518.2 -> 5.7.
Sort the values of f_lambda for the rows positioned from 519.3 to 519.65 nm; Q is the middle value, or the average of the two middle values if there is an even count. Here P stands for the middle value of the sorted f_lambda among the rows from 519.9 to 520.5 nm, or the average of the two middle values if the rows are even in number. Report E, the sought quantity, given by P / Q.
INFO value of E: 0.916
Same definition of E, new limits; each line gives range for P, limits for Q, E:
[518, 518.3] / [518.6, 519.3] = 0.900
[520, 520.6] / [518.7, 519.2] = 0.973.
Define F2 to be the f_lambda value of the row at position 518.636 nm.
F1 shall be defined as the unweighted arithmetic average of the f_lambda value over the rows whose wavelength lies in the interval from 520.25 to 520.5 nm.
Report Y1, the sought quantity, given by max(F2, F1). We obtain 6.2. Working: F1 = 5.9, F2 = 6.249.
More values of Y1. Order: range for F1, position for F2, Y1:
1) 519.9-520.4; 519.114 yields 6.5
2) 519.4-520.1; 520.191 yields 6.0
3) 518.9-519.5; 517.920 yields 6.5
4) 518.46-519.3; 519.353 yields 6.6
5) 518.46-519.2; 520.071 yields 6.2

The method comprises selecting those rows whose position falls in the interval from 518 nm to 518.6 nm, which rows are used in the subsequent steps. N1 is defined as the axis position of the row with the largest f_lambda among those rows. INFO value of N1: 518.517 nm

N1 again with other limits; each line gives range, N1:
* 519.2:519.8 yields 519.234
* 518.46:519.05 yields 518.517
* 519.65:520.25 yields 519.952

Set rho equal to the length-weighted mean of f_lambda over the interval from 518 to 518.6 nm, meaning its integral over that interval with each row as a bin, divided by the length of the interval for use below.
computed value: 5.92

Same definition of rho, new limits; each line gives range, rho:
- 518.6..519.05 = 6.11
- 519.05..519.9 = 6.29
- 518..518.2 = 5.72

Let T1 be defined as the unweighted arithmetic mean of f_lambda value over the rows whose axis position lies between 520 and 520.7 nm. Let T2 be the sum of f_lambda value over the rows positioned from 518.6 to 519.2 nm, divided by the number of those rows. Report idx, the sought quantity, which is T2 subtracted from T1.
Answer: -0.24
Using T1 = 5.95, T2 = 6.19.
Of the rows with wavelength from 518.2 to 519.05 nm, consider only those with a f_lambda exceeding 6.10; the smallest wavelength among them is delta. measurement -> 518.517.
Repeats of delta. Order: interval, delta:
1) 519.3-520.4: 519.353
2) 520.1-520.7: 520.551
